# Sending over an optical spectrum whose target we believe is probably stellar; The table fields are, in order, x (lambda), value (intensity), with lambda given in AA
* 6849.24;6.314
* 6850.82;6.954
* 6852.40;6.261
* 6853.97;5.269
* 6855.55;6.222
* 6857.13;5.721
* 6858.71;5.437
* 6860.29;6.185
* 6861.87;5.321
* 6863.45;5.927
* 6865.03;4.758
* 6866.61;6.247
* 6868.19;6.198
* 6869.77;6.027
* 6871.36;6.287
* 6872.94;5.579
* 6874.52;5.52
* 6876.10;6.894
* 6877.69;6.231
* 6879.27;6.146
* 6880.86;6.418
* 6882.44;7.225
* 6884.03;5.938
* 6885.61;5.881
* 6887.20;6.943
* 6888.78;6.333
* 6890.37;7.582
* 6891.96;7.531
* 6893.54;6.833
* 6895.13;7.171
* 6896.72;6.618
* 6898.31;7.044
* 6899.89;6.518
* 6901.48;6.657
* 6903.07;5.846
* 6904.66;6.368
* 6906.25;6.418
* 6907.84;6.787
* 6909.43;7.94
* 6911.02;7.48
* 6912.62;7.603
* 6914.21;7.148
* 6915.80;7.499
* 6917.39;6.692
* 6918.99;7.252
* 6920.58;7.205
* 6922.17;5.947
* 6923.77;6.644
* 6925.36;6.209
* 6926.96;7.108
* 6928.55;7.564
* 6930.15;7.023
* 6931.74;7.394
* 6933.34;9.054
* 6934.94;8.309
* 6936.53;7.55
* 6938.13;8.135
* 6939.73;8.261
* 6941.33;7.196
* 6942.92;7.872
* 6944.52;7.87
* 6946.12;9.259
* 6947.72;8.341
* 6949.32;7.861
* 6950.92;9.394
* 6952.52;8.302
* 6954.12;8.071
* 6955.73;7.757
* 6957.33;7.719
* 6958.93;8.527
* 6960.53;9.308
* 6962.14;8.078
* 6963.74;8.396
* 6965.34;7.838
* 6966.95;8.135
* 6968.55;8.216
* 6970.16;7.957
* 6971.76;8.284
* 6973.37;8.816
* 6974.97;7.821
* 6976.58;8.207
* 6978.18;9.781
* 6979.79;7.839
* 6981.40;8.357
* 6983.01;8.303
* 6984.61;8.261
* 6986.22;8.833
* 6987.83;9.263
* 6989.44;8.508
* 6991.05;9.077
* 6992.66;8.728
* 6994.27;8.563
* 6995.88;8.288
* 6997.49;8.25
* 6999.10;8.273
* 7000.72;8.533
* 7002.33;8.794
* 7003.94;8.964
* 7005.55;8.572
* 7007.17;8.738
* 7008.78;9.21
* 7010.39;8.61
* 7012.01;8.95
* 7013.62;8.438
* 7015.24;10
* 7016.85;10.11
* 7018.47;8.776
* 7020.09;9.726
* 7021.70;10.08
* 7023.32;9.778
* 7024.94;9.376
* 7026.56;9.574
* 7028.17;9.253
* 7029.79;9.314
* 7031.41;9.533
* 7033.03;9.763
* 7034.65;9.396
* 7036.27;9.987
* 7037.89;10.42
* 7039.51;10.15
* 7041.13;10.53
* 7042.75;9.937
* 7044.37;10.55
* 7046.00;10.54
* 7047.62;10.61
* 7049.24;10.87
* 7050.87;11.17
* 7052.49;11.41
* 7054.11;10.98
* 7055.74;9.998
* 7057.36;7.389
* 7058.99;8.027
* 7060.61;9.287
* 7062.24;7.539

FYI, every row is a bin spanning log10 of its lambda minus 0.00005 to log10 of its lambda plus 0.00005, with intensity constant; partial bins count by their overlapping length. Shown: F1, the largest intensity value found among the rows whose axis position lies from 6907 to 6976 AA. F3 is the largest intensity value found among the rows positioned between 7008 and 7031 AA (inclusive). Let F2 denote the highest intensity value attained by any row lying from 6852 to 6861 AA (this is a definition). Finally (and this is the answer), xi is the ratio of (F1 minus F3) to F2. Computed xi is -0.1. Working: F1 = 9.394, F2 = 6.261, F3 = 10.11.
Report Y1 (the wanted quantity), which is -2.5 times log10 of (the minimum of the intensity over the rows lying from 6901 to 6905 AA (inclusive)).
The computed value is -1.92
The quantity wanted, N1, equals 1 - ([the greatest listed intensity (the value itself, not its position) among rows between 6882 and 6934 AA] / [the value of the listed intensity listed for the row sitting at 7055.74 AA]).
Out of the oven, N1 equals 0.09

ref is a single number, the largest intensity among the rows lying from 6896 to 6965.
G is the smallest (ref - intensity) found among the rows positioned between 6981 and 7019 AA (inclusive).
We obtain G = -0.7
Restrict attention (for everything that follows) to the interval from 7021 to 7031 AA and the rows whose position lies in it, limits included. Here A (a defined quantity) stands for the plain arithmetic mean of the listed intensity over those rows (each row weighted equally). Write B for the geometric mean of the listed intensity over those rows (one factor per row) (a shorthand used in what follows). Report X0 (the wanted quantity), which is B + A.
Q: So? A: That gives 19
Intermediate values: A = 9.6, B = 9.6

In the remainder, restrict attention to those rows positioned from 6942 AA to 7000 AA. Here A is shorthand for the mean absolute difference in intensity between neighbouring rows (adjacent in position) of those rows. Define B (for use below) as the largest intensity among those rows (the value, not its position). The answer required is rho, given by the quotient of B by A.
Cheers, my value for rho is 17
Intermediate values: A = 0.57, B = 9.781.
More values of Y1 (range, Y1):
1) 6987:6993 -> -2.32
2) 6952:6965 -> -2.22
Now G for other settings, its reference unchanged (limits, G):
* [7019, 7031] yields -0.7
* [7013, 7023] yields -0.7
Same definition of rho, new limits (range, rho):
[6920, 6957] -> 13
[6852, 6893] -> 12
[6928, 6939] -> 12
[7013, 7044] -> 22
